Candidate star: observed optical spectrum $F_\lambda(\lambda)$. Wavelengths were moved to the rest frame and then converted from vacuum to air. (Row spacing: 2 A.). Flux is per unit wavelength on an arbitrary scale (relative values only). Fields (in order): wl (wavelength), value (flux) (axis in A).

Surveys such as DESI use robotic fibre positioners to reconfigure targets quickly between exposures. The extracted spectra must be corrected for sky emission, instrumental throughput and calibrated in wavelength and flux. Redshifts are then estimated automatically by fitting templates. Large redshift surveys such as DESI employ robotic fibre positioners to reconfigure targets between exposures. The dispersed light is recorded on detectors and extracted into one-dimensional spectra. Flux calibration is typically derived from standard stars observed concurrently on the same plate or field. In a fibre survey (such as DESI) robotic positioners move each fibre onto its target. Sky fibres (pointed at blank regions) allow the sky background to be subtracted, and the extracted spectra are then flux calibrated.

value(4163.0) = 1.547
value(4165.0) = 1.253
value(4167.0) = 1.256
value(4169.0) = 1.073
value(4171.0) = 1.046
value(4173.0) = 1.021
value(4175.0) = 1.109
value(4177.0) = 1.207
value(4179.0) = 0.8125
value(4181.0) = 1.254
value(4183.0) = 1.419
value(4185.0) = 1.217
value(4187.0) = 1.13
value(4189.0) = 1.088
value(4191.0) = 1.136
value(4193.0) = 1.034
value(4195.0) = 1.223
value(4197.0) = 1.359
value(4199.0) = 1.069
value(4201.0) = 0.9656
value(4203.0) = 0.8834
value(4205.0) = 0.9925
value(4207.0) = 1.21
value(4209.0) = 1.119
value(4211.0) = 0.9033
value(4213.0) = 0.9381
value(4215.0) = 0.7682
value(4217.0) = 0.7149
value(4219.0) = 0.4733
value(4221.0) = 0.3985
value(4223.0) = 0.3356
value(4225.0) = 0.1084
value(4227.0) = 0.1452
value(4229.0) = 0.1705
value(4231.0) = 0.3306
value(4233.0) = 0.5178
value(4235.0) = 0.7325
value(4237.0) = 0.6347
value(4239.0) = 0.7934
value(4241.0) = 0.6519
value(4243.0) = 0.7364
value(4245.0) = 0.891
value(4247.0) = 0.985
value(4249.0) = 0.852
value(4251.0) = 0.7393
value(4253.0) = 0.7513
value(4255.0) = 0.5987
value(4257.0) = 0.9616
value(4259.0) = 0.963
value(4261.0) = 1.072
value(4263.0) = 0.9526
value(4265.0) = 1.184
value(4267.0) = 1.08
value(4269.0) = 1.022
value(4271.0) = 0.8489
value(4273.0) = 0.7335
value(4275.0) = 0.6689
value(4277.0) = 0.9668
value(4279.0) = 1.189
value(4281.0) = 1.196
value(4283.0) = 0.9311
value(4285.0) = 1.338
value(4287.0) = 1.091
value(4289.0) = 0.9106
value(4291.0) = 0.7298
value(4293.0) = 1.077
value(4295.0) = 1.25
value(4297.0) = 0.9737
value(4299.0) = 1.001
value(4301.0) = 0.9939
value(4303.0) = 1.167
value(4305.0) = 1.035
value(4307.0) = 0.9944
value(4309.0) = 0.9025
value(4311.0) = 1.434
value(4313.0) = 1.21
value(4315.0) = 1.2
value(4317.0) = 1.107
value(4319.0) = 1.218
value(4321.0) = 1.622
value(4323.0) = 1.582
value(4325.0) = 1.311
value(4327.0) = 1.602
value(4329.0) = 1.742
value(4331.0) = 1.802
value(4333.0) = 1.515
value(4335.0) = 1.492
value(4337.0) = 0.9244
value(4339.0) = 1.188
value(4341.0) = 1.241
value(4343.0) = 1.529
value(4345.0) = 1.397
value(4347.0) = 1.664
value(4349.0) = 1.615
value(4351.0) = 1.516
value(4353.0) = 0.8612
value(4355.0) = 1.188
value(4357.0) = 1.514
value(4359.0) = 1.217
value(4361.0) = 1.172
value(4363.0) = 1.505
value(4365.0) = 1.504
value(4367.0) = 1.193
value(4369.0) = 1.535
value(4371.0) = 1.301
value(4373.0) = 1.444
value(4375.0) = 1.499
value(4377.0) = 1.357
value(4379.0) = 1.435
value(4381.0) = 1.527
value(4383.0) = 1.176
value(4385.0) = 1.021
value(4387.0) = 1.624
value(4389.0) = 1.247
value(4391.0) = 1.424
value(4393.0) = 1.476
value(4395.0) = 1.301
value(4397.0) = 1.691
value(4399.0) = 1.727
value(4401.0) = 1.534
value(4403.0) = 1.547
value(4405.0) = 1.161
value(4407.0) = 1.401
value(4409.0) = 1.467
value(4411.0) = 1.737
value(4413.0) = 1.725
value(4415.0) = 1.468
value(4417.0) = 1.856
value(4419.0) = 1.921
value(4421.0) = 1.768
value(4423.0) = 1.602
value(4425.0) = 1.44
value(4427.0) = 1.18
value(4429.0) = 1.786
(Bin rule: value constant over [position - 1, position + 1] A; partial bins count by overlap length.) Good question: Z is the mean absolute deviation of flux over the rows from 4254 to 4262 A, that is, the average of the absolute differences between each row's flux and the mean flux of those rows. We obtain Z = 0.15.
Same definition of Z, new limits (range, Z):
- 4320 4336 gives 0.11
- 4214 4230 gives 0.20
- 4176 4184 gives 0.18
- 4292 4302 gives 0.08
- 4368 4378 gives 0.08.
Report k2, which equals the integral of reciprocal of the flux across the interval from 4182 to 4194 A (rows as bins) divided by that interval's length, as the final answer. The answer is 0.86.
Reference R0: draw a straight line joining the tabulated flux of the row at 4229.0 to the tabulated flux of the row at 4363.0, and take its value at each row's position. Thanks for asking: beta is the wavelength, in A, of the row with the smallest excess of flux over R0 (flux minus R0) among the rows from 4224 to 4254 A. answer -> 4225.0 A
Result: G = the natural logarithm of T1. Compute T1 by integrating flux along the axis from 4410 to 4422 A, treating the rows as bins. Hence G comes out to 3.0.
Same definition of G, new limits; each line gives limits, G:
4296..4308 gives 2.5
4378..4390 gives 2.8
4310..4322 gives 2.7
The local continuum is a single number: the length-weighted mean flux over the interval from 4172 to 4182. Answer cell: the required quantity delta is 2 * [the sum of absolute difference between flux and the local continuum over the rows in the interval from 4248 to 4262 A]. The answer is 3.3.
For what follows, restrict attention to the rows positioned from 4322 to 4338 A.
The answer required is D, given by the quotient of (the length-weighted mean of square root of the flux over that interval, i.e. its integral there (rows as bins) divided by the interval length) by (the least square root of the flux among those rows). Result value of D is 1.27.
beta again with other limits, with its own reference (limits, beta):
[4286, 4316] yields 4309.0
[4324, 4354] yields 4353.0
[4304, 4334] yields 4309.0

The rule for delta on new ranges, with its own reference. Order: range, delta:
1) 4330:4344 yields 4.9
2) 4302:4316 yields 2.0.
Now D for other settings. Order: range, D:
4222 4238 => 1.77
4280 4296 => 1.20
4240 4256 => 1.13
